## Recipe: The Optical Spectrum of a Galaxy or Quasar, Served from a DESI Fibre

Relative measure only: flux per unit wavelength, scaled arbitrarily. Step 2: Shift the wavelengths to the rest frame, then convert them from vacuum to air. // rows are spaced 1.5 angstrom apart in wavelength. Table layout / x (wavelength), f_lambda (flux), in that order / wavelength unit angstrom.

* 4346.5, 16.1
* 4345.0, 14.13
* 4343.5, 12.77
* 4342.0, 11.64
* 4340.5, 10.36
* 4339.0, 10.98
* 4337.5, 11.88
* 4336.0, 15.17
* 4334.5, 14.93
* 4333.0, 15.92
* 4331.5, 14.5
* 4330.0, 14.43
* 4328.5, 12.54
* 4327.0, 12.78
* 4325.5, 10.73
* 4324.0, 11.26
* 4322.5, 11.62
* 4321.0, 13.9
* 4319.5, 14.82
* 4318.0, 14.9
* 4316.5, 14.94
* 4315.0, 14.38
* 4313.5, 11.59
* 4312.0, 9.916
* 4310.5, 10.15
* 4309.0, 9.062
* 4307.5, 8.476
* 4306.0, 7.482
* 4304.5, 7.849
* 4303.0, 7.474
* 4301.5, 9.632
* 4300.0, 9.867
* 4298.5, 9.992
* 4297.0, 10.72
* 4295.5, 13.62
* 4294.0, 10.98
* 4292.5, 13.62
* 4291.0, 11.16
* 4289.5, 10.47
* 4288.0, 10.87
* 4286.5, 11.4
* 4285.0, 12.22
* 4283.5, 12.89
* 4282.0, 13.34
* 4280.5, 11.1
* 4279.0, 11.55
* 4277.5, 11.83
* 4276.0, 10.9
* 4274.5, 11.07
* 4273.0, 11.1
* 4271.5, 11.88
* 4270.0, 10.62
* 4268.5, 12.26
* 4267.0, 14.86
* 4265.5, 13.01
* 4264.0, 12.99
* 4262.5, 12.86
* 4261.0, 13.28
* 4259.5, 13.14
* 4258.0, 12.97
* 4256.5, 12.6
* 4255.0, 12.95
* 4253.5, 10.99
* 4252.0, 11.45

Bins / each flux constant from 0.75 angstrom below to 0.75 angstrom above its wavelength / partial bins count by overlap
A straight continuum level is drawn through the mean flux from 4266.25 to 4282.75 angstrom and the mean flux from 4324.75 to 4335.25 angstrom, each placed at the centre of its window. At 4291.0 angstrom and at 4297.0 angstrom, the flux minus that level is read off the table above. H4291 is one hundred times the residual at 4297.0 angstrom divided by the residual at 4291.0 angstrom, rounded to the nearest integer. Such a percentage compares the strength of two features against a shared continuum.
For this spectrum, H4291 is 151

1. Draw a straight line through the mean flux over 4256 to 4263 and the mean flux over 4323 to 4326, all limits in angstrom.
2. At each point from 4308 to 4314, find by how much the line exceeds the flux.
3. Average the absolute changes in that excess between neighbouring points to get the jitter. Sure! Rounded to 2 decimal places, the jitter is 1.01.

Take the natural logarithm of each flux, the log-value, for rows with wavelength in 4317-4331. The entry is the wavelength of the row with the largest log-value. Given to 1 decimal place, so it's 4318.0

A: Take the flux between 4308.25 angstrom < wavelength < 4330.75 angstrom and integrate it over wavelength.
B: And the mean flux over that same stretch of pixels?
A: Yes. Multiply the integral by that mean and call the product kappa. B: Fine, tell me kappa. 3498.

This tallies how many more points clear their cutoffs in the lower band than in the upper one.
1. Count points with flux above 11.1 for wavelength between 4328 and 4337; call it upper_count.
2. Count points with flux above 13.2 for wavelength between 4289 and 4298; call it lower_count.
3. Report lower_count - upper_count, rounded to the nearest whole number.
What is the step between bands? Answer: -4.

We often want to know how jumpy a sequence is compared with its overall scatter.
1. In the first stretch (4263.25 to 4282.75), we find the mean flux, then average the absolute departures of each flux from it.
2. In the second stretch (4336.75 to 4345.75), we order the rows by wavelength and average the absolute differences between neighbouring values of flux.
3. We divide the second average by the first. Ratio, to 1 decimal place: 1.1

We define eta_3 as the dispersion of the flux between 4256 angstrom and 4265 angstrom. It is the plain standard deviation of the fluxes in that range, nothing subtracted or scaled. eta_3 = 0.2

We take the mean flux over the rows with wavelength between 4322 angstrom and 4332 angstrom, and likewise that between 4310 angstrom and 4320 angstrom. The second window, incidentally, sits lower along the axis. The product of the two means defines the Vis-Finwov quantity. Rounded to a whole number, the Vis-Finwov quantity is 163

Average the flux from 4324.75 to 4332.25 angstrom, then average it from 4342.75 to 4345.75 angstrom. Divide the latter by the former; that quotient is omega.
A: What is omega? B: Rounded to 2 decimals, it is 1.03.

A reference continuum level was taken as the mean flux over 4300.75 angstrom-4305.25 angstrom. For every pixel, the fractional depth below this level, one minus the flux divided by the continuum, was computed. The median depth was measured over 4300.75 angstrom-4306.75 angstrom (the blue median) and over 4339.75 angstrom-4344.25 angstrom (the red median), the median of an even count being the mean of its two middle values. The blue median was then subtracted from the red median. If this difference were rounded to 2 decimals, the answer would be -0.48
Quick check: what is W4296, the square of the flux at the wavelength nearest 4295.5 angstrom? 186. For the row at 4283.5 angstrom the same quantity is 166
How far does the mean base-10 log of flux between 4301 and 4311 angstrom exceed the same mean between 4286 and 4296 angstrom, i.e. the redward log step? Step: -0.14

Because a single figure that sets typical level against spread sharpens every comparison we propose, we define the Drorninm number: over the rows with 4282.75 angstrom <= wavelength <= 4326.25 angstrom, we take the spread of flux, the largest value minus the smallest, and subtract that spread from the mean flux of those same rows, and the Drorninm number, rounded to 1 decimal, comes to 3.8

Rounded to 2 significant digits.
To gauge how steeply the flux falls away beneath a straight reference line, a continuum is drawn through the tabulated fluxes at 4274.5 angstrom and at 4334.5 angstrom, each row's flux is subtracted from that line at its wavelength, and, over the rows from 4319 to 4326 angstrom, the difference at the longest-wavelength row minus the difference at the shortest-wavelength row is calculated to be 4.5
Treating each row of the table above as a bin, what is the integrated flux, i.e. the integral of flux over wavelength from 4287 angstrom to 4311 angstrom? 242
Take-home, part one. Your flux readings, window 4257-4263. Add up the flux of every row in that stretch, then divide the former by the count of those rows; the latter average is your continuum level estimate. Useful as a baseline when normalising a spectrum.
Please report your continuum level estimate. 13.1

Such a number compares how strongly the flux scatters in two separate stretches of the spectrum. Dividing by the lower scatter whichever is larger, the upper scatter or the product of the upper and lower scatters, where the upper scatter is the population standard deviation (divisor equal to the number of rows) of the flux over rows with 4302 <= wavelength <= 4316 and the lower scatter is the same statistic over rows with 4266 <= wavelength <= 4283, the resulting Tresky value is 2.13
